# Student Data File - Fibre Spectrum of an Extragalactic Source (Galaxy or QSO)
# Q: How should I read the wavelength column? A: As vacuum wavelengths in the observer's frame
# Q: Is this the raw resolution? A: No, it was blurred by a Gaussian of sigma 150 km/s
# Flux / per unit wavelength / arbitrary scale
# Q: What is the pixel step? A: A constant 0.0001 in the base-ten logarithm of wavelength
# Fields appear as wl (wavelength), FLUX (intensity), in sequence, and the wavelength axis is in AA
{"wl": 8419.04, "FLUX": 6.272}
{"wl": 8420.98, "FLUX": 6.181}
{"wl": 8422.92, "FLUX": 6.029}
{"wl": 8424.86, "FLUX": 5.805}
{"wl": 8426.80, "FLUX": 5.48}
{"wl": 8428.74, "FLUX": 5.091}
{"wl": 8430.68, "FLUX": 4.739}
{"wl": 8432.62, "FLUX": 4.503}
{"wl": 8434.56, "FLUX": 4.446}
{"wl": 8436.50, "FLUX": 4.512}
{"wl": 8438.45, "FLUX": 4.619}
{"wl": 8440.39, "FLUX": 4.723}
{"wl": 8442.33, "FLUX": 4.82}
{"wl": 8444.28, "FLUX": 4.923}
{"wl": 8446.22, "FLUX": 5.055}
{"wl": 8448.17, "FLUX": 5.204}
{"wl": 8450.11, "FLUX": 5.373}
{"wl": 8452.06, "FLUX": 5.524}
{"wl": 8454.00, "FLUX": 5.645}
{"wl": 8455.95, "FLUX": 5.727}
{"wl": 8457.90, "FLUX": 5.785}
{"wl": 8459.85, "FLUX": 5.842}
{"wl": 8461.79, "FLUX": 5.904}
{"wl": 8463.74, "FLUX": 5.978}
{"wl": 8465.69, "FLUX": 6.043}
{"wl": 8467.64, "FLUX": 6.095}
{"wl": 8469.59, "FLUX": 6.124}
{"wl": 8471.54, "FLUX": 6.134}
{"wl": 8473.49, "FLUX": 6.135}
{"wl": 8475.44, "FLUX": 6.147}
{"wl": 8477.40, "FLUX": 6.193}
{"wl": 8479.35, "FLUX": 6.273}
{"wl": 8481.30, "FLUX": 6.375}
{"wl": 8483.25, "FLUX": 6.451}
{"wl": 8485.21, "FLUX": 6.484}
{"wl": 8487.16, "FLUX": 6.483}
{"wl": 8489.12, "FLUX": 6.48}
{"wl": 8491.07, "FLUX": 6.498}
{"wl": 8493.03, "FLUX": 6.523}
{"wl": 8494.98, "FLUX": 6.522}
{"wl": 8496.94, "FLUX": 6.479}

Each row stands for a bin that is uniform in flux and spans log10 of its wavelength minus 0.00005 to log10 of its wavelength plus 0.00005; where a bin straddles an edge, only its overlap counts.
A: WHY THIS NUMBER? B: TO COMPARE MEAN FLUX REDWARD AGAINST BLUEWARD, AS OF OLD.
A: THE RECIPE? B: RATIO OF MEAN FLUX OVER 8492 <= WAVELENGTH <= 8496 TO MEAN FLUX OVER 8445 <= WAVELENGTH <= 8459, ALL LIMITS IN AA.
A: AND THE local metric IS 1.19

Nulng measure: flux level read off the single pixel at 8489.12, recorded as 6.48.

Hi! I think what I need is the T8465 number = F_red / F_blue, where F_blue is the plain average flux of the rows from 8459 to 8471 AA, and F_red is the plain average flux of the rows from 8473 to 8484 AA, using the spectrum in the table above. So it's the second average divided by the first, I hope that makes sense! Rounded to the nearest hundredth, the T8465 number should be 1.04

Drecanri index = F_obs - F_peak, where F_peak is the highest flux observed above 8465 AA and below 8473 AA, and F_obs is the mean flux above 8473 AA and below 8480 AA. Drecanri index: 0.05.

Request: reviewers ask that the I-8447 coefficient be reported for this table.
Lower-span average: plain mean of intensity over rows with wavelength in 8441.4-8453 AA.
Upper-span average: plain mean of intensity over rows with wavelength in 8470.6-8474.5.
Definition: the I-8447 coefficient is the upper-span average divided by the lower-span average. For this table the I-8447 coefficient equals 1.19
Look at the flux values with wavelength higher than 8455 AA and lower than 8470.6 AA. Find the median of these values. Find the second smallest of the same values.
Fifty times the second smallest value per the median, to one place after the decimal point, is 48.7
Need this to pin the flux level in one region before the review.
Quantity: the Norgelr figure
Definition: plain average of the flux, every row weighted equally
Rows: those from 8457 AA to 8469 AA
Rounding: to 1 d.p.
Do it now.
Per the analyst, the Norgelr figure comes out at 5.9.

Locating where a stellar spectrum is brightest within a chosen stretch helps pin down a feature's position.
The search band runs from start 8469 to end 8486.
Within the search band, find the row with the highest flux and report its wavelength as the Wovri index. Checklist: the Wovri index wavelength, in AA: 8485.21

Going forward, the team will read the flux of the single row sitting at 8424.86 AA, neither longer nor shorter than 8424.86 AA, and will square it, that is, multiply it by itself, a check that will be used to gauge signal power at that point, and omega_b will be 34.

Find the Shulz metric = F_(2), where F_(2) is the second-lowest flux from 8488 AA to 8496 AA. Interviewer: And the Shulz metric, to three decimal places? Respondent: 6.498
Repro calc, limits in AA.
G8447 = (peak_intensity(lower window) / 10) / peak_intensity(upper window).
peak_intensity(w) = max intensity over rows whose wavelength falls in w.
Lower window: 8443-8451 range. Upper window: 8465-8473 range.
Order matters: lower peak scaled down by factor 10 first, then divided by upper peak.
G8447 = 0.088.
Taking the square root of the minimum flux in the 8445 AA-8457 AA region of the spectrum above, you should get 2.25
